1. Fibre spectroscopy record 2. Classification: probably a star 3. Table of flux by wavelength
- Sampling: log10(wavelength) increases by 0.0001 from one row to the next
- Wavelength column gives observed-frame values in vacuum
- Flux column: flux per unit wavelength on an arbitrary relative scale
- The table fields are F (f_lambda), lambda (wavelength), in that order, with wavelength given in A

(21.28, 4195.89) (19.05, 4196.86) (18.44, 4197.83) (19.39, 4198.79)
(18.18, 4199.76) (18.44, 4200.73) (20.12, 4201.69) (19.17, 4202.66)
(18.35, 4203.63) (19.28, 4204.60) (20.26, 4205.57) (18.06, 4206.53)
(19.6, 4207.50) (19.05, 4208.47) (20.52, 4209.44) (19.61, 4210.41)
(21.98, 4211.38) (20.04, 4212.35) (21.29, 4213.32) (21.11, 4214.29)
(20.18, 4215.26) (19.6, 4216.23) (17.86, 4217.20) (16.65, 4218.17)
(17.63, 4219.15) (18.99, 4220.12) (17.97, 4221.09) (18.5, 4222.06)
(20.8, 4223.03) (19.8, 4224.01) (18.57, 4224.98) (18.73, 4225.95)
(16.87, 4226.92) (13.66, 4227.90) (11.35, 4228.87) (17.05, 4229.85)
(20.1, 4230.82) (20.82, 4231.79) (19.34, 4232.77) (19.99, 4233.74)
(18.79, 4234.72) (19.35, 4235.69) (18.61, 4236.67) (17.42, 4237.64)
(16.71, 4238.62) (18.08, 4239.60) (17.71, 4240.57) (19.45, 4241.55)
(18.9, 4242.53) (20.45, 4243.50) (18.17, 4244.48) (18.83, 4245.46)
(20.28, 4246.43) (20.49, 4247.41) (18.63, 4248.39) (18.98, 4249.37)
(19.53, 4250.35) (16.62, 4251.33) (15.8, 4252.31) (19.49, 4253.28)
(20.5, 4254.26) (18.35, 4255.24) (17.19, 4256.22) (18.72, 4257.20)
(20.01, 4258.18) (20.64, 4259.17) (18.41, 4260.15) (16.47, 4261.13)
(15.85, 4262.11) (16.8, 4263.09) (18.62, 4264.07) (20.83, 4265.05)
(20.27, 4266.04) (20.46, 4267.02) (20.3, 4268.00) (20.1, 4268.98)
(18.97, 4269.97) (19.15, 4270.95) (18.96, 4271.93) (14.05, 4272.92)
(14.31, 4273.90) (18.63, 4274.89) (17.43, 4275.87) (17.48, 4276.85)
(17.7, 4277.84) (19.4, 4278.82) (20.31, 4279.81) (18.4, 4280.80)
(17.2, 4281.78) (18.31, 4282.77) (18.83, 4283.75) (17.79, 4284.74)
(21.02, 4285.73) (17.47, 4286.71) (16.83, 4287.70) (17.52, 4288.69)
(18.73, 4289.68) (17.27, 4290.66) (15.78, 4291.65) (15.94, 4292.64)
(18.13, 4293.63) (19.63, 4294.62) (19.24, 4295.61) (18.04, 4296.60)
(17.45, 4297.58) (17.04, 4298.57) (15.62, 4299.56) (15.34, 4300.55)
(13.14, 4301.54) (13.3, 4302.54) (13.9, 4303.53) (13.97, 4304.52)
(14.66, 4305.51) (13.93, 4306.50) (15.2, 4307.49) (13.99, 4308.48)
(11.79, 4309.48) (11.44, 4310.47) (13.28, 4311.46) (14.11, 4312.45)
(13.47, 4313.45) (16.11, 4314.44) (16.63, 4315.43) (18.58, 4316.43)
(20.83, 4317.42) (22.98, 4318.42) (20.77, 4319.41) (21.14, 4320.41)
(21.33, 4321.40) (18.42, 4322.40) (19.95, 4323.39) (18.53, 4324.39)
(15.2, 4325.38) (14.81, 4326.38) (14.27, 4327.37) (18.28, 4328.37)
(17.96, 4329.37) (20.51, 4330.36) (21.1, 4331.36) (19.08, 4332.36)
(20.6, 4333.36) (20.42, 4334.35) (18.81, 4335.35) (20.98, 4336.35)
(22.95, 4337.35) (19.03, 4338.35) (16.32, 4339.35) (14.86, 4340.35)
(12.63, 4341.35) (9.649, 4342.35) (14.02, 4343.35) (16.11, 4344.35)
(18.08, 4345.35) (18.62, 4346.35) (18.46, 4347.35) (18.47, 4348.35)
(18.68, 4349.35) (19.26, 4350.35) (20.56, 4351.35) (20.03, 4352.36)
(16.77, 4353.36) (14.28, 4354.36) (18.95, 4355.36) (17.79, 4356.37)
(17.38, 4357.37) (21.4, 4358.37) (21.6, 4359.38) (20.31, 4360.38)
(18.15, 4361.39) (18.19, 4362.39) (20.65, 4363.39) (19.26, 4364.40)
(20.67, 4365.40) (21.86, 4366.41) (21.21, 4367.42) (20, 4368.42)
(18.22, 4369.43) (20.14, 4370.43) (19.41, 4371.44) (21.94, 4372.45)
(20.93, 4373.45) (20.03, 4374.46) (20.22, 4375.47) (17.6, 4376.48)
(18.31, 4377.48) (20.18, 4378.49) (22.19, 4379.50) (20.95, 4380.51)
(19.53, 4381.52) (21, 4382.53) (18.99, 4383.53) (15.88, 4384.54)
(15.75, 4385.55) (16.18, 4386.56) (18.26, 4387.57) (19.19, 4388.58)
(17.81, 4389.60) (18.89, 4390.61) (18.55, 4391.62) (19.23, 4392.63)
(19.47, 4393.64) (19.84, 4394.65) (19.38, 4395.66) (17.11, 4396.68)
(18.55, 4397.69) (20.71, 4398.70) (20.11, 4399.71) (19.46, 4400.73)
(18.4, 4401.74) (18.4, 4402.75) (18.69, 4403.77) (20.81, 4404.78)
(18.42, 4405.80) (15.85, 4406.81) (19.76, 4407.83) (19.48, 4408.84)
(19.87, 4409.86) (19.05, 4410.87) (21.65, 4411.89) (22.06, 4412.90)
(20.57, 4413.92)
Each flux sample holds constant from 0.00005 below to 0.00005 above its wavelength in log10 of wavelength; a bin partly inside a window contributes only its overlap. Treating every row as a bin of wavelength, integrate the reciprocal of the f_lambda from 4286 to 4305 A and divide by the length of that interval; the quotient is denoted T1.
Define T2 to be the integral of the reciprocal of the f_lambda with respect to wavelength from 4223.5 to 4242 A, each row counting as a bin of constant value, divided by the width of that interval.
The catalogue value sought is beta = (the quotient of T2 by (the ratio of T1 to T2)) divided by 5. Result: 0.0105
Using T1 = 0.061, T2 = 0.057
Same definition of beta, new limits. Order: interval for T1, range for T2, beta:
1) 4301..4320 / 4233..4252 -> 0.0085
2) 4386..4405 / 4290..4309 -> 0.0153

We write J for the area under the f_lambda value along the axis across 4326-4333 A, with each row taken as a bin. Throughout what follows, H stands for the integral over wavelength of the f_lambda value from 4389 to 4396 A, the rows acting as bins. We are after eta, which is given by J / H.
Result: 0.95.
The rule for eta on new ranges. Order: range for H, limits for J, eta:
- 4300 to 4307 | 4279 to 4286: 1.34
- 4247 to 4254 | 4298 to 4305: 0.79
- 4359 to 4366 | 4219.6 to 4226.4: 0.93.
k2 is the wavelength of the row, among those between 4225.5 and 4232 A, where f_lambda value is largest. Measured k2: 4231.79 A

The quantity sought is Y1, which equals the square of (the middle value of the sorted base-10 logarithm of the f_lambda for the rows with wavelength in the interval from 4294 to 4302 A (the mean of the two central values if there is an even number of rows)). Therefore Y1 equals 1.53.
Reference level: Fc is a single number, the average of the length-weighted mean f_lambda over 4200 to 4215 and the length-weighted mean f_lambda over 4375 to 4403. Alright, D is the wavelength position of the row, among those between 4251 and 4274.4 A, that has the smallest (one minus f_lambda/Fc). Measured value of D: 4265.05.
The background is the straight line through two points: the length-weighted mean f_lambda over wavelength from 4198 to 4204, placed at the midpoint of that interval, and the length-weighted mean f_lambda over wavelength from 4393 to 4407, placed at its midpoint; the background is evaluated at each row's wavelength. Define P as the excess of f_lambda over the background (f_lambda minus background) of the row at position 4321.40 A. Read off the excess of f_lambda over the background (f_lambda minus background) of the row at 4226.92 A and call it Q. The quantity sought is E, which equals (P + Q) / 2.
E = 0.13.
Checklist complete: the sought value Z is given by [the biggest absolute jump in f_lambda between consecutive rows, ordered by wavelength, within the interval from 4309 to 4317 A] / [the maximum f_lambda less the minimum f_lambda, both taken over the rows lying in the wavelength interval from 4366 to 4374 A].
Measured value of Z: 0.71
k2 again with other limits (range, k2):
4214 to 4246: 4214.29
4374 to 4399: 4379.50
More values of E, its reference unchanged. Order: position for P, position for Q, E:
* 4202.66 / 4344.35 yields -1.33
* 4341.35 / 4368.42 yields -2.69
